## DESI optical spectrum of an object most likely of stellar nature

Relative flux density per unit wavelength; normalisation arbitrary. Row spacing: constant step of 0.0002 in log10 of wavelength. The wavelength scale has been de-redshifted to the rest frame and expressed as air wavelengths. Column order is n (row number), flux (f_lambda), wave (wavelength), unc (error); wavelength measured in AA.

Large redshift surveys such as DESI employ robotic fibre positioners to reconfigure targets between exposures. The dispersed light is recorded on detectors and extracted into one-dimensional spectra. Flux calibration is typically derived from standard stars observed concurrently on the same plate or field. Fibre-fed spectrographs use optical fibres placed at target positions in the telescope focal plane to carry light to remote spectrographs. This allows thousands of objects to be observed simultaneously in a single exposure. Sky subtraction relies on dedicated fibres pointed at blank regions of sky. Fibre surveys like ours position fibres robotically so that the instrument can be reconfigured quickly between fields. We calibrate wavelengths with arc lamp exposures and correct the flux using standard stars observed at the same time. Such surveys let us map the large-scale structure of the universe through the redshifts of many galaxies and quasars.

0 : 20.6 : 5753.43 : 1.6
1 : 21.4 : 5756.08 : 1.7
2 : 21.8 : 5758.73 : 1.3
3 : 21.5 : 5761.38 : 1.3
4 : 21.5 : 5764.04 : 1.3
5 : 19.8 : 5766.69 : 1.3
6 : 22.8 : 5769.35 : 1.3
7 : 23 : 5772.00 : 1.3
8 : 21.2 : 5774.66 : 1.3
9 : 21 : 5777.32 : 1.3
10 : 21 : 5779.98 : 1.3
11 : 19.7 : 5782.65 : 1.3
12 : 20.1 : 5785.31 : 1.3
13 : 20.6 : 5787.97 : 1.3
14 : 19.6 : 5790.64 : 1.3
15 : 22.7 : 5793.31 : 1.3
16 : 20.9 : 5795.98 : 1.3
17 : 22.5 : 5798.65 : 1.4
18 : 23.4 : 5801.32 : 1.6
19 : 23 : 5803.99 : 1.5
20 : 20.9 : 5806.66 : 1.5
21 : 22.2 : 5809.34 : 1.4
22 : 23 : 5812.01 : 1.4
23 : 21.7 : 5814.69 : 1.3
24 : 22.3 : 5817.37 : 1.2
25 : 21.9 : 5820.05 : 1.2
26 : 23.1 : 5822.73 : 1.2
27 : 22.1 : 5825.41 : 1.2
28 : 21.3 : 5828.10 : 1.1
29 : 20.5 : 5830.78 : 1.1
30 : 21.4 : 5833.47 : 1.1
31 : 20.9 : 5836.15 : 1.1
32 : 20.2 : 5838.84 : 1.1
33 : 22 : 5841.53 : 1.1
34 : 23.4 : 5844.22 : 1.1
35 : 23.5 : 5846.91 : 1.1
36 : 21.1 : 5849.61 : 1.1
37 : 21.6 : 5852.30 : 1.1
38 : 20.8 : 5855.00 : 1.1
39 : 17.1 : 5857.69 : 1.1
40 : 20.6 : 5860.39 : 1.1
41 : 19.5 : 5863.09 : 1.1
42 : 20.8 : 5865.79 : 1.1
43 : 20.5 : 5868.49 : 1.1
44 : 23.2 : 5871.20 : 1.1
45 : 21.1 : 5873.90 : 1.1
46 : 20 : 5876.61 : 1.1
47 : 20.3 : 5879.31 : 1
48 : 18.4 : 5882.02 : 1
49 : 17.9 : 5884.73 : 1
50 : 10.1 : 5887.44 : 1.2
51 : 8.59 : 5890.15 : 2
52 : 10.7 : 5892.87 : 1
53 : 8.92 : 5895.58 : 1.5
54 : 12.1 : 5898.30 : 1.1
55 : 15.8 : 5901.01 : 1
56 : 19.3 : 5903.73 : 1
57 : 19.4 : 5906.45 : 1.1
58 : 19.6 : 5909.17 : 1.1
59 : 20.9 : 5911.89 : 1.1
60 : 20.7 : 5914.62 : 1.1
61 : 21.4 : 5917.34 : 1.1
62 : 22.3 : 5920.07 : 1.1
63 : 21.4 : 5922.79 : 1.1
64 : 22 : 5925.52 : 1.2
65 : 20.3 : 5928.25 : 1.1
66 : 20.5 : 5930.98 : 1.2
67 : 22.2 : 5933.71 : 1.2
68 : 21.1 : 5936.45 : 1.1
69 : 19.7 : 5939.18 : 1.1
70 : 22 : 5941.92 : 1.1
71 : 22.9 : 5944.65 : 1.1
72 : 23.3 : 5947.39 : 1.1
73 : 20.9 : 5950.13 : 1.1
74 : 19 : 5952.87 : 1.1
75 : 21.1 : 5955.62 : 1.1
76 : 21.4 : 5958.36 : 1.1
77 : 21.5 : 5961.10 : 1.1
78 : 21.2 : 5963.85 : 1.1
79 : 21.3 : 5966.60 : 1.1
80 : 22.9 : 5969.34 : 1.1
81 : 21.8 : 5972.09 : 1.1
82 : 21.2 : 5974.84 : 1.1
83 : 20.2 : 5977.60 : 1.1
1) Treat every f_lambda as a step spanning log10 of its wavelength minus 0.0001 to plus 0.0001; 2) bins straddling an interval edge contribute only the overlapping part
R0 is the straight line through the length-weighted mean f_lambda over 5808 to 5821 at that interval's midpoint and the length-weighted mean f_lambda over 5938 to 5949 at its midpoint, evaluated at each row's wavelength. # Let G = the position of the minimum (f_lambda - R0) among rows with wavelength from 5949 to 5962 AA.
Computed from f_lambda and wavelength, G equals 5952.87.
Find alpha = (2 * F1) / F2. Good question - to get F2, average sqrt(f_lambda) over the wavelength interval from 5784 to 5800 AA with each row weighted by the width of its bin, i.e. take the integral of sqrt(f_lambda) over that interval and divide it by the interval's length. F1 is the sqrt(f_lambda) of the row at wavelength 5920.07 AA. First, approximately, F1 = 4.72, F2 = 4.59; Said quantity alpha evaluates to 2.06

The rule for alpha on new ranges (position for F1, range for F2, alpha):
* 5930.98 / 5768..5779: 1.93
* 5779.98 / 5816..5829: 1.95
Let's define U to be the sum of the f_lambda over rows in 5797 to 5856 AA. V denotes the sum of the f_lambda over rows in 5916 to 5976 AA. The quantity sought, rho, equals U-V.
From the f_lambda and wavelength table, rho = 11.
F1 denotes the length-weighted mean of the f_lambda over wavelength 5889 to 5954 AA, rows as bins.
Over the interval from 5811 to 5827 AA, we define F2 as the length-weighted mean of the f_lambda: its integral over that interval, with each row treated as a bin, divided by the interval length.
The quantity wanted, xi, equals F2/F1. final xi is 1.2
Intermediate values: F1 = 19.0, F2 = 22.3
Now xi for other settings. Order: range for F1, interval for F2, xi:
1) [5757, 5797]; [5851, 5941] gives 0.9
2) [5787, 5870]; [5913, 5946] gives 1.0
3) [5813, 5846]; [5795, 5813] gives 1.0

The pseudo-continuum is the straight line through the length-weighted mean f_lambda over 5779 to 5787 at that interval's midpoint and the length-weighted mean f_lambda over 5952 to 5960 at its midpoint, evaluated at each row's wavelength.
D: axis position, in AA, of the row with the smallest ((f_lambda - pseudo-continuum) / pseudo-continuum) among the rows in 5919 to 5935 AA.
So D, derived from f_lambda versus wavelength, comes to 5928.25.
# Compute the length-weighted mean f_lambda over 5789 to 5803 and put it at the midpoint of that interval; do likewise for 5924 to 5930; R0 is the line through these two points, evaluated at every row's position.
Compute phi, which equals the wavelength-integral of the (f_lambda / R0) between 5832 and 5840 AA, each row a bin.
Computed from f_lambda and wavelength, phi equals 8 AA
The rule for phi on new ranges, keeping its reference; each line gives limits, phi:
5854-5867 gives 12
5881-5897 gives 9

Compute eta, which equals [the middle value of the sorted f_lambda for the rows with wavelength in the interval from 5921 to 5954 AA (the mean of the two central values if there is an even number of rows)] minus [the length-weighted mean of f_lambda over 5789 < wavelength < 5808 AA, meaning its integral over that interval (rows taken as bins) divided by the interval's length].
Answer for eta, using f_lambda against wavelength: -0.6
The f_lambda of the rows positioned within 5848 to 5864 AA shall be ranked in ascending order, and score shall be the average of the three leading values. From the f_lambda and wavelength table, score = 19.1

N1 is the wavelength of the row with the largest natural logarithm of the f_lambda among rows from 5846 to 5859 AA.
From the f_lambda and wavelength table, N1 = 5846.91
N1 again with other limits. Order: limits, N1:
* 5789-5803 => 5801.32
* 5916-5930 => 5920.07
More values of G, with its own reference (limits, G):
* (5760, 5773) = 5766.69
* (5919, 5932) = 5928.25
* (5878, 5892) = 5890.15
